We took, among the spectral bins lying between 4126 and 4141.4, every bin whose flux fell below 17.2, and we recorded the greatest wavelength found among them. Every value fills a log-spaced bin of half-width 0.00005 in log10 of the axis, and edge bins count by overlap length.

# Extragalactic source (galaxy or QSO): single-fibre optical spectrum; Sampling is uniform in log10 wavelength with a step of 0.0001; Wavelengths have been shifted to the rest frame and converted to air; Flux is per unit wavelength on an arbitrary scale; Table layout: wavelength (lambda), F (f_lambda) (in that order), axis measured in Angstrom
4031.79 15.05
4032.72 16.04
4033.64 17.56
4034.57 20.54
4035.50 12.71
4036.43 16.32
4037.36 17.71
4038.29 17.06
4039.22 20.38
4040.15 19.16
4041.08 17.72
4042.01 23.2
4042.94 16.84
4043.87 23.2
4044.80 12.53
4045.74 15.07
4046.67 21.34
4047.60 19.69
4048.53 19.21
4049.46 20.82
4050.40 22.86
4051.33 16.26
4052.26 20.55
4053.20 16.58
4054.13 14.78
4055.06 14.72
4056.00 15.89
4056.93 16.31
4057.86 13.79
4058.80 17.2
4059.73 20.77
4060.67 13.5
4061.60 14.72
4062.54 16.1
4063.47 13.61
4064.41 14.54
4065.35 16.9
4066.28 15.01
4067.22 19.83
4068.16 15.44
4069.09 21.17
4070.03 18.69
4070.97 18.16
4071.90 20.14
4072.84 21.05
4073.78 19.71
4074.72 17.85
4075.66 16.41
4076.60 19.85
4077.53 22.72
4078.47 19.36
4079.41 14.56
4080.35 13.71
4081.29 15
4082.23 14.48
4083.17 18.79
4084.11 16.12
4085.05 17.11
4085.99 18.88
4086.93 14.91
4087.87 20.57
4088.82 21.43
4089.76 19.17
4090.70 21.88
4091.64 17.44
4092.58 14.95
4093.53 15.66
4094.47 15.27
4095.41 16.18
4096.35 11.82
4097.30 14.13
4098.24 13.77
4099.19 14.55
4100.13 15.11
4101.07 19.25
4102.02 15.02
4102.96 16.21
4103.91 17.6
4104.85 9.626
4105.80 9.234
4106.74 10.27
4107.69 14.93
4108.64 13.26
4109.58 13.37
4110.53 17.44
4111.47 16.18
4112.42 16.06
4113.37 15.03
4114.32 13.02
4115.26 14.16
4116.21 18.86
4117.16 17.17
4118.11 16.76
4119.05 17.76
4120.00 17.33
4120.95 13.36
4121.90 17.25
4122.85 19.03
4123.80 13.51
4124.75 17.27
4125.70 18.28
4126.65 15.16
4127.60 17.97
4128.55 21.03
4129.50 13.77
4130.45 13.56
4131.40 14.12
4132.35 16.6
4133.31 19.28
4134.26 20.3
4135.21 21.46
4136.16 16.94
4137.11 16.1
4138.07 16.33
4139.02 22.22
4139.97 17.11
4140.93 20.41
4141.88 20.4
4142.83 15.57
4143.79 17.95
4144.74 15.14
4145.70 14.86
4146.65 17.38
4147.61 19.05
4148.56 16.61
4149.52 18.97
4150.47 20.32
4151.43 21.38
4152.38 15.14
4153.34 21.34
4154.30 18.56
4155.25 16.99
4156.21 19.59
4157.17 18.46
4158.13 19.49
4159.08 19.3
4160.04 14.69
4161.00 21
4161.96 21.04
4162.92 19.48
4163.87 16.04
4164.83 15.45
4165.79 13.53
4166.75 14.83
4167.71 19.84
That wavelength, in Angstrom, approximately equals 4139.97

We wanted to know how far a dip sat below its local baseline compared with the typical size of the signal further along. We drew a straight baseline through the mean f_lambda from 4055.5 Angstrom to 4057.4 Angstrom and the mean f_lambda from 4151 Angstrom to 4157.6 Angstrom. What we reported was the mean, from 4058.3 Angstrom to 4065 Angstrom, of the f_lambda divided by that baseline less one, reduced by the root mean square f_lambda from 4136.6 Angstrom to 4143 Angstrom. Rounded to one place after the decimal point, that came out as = -18.5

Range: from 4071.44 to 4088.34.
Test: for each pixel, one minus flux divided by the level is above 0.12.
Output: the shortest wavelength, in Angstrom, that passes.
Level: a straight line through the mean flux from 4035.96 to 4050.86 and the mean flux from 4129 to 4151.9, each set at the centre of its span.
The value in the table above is 4079.41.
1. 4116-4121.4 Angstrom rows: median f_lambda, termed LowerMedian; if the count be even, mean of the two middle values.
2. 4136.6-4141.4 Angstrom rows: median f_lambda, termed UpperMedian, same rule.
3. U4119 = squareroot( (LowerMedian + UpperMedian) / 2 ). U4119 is 4.14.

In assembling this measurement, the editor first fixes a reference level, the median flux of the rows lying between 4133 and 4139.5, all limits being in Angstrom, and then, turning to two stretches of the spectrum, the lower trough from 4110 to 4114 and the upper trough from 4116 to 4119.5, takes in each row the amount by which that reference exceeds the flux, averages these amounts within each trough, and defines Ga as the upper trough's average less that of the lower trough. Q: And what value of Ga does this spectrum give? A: -1.5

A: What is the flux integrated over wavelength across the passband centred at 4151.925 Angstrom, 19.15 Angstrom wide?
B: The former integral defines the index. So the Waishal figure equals 346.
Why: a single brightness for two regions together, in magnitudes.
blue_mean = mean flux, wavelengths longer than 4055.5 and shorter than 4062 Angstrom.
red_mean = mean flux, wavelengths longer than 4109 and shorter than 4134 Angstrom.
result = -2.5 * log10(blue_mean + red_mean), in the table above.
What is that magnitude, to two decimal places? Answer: -3.77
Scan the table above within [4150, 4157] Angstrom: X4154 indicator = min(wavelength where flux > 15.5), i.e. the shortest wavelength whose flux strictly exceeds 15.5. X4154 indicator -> 4150.47 Angstrom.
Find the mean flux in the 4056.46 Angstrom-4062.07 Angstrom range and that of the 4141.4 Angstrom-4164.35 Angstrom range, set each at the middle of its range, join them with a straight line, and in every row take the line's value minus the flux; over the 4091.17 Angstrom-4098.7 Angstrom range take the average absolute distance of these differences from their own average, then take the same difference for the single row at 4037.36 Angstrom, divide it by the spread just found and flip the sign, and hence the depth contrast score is 1.7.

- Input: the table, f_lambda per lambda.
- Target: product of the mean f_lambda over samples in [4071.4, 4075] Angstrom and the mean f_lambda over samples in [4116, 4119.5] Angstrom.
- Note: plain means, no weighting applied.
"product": 347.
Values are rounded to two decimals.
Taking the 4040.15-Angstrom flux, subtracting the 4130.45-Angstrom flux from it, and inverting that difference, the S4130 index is 0.18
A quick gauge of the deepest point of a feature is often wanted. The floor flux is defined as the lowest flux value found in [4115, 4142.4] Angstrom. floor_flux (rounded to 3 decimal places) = 13.360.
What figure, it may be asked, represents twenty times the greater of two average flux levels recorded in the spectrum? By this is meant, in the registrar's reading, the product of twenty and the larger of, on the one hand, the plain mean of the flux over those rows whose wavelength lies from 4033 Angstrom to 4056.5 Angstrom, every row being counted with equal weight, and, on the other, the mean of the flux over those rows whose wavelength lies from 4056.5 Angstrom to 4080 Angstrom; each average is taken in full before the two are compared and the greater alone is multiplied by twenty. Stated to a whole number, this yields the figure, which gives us 362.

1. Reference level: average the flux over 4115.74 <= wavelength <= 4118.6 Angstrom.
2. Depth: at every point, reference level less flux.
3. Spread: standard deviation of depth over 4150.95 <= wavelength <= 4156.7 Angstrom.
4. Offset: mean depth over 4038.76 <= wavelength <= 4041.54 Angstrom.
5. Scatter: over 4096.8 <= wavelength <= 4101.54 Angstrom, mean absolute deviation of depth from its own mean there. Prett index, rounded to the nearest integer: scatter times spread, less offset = 5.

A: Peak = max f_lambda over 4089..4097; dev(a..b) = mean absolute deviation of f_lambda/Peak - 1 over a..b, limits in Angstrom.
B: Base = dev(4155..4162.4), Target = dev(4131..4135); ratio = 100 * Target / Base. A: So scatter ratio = 140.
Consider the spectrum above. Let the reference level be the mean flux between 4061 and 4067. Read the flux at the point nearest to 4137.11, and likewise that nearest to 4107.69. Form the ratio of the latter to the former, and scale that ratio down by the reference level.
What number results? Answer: 0.061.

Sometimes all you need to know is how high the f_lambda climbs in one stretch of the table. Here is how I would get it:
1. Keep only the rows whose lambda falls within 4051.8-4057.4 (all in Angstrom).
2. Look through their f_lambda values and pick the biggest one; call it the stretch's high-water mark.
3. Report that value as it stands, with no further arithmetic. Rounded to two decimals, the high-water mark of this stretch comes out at 20.55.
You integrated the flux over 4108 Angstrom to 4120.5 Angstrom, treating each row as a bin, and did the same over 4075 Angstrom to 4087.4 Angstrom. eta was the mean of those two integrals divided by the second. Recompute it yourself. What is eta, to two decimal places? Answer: 0.97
